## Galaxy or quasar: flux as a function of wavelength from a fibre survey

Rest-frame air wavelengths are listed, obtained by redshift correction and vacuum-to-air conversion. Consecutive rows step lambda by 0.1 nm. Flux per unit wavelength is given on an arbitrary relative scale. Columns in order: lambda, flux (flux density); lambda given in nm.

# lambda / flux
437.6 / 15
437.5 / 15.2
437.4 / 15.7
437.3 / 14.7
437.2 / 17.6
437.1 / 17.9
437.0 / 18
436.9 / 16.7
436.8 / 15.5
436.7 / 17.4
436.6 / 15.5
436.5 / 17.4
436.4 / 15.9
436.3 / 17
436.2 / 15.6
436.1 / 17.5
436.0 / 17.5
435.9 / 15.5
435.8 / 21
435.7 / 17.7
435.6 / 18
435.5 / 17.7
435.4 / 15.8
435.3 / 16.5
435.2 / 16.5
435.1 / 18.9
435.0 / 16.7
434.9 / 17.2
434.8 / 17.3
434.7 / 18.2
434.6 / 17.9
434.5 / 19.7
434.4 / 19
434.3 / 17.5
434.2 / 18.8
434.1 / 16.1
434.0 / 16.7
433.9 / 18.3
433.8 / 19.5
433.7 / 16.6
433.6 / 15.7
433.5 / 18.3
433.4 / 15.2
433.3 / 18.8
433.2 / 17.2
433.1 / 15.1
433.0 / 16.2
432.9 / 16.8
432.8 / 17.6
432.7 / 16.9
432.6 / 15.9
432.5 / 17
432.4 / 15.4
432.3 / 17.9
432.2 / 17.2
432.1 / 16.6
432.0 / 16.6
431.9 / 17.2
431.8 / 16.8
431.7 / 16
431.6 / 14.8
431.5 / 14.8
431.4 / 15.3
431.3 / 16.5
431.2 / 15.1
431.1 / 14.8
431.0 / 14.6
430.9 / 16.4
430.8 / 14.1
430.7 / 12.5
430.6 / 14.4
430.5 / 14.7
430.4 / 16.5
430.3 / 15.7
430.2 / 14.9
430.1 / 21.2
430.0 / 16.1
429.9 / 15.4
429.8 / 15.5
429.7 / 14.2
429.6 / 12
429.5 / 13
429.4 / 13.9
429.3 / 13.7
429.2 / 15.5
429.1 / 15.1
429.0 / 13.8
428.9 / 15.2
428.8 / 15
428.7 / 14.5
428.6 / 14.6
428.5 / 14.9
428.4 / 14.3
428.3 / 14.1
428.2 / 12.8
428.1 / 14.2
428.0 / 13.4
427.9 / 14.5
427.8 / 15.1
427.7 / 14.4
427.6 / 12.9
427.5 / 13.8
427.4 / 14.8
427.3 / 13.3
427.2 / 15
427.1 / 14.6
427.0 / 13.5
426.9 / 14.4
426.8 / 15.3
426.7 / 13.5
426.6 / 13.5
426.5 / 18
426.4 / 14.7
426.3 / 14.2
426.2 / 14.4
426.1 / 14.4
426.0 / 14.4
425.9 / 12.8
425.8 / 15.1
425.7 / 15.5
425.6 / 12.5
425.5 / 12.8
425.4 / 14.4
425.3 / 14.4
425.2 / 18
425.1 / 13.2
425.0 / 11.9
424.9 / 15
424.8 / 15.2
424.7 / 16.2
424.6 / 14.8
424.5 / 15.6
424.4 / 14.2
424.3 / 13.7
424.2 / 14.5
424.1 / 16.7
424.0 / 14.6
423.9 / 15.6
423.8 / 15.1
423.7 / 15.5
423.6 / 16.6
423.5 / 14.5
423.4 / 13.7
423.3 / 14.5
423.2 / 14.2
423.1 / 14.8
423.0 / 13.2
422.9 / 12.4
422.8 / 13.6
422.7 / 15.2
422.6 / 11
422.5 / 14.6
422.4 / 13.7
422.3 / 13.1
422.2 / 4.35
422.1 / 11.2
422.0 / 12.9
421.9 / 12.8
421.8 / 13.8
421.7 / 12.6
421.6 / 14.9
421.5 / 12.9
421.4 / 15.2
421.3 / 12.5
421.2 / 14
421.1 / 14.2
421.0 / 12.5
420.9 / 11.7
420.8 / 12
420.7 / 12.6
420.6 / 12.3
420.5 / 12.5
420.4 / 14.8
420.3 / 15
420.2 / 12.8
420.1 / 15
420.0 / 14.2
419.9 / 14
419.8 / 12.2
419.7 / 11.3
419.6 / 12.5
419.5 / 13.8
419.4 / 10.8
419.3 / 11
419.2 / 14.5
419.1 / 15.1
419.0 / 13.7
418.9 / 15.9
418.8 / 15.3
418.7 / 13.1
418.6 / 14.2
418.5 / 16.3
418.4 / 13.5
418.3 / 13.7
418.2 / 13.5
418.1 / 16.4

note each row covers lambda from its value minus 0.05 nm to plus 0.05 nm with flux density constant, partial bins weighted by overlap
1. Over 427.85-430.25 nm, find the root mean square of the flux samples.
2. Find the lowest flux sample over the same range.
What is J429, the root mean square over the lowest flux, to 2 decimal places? 1.23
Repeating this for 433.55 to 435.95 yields 1.14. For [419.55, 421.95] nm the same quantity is 1.18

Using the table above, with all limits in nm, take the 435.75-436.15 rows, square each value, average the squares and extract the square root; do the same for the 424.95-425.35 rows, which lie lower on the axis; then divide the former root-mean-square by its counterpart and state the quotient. 1.24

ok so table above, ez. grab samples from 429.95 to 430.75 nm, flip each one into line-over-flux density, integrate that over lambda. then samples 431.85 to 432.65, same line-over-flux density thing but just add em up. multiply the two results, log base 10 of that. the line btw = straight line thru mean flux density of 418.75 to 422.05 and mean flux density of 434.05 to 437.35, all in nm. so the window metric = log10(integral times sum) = 0.812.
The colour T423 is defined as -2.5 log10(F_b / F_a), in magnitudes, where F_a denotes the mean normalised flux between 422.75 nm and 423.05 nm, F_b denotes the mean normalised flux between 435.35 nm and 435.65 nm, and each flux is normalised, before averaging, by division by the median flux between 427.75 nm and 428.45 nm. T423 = -0.30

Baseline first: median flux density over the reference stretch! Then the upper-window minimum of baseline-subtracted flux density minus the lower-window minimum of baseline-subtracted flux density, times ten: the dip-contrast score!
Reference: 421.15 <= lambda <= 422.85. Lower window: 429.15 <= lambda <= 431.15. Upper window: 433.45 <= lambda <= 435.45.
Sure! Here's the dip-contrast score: 37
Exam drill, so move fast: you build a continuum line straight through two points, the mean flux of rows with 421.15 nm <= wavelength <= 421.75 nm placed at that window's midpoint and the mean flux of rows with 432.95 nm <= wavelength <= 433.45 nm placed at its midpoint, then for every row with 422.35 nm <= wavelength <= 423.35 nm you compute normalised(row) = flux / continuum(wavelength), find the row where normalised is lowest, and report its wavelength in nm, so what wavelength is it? 422.6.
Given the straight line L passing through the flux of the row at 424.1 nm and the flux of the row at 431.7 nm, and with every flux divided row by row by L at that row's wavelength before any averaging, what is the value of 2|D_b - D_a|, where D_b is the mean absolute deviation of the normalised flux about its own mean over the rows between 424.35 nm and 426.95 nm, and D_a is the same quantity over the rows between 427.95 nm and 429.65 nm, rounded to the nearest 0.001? 0.033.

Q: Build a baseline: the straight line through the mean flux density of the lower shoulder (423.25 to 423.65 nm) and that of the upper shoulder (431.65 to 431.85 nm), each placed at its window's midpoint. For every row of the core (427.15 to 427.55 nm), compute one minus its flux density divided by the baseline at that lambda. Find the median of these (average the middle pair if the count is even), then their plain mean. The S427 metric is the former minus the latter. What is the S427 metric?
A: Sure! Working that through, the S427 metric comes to -0.004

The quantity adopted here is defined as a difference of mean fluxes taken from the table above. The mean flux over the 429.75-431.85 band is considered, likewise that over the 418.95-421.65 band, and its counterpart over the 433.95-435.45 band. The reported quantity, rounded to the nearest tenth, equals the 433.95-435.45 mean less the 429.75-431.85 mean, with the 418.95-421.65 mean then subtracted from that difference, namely -11.3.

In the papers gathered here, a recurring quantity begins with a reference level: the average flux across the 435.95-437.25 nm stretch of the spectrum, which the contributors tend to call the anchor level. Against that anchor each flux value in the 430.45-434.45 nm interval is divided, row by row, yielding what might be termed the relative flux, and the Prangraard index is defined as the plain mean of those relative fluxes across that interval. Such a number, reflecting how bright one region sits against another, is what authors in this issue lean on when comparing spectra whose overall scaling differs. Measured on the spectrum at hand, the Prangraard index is 0.97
